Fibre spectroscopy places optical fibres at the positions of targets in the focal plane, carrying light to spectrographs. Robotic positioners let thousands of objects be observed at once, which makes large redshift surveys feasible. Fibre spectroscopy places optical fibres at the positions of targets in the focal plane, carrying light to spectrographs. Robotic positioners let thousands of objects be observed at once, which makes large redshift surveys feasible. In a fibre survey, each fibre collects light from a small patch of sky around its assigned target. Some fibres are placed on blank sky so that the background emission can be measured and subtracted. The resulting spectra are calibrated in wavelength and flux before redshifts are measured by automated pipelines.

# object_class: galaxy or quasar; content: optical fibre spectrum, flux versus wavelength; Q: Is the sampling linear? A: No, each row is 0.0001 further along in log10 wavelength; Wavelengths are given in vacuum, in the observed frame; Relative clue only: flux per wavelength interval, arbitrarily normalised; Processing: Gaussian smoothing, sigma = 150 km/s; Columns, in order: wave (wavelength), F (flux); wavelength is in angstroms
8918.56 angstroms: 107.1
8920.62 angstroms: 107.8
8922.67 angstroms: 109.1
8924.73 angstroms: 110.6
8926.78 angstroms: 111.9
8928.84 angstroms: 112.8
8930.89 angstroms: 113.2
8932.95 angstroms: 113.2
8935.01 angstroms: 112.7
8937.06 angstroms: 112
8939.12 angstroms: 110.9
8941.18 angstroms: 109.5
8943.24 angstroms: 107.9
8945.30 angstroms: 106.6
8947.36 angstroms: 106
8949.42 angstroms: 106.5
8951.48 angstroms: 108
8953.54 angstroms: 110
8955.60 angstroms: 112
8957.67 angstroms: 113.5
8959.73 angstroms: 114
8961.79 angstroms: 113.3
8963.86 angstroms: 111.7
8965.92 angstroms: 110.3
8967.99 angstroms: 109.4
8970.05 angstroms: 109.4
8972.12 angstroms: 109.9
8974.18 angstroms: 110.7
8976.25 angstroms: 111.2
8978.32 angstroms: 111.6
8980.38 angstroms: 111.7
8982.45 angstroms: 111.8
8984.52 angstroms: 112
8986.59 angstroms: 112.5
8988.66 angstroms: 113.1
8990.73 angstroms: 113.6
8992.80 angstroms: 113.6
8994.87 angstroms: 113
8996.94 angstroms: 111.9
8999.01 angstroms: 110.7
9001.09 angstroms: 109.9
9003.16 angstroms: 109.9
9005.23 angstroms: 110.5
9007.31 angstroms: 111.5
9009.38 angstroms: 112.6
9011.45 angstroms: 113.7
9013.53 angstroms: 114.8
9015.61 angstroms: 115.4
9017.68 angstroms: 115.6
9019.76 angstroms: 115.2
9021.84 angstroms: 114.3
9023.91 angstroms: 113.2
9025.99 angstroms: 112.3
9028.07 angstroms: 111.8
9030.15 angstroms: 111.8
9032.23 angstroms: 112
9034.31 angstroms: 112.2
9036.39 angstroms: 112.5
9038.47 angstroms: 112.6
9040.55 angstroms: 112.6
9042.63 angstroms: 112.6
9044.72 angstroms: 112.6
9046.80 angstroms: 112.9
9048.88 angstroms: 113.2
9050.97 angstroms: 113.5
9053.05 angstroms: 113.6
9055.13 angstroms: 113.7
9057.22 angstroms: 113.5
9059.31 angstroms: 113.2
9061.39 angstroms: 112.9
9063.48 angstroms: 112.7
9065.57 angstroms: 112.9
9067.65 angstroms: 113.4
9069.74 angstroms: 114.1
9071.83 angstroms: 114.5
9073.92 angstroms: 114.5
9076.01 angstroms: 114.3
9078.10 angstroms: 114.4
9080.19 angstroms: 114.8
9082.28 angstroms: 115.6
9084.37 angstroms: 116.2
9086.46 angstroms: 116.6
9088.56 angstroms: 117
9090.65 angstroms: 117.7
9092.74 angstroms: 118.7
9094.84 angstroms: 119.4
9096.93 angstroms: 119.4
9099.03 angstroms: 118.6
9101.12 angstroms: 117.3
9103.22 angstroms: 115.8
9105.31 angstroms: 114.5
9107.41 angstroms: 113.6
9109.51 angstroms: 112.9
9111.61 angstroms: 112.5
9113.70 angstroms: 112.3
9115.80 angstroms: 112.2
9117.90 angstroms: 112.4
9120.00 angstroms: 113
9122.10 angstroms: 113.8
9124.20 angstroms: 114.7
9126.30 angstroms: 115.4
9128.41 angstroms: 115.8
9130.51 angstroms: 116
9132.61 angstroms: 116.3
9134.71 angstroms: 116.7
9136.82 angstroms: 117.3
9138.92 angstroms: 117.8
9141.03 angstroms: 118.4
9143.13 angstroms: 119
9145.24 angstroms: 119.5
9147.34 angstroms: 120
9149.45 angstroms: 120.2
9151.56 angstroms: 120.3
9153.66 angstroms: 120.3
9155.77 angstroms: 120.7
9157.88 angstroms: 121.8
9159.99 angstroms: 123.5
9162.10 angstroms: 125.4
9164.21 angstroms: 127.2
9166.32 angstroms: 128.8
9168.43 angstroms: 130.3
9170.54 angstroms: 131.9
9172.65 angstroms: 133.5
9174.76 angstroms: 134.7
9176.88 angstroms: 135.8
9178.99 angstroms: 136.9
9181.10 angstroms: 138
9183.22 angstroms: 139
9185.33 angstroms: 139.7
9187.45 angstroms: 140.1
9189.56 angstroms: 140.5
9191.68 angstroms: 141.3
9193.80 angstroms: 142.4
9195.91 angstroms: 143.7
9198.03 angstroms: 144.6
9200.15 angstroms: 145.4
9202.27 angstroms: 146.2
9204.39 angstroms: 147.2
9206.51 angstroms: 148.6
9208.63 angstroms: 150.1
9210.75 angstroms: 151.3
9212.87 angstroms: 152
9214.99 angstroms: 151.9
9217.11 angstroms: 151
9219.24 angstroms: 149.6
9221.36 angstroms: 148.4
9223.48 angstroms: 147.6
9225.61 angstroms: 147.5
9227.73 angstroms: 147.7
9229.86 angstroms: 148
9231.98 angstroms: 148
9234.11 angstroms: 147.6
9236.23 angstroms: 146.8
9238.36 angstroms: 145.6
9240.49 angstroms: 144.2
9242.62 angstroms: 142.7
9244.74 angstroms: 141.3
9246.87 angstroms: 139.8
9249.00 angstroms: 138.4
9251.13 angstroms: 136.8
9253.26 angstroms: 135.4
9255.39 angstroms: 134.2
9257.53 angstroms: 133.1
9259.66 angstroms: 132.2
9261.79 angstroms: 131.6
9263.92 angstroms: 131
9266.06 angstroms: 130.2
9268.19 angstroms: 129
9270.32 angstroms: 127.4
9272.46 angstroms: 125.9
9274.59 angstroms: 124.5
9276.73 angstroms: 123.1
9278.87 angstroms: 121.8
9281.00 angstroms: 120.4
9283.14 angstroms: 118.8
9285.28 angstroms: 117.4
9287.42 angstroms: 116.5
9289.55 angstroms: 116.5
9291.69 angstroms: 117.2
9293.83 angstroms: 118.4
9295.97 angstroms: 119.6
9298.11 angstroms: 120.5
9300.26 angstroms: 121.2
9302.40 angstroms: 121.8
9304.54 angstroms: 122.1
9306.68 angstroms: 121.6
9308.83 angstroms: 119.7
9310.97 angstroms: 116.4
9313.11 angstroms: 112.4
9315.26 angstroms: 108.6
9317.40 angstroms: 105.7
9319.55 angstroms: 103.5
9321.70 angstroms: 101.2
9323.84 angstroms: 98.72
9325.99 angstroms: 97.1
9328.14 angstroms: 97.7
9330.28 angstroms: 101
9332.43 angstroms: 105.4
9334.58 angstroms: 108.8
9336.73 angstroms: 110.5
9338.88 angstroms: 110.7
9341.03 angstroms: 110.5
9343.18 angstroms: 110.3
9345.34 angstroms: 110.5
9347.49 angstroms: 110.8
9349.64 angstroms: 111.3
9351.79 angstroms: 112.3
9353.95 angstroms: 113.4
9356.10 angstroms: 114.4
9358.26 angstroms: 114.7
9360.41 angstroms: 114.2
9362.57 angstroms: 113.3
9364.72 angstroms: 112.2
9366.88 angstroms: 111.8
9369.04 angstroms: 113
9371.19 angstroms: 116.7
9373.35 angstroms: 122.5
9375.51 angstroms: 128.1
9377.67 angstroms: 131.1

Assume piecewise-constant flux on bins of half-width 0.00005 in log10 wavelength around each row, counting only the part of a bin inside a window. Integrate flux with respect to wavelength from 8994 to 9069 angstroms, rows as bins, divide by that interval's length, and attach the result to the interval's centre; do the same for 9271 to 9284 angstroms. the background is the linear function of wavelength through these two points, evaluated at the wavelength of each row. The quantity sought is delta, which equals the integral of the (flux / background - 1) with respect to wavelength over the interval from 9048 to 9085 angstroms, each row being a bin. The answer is -0.1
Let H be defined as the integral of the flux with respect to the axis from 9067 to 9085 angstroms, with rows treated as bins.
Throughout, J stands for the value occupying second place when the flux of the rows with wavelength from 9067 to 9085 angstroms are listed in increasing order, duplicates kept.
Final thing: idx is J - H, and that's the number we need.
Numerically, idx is -1949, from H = 2063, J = 114.1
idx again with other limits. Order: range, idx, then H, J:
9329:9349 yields -2068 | 2174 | 105.4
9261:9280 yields -2292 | 2415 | 123.1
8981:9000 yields -2025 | 2137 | 111.8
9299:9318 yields -2113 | 2221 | 108.6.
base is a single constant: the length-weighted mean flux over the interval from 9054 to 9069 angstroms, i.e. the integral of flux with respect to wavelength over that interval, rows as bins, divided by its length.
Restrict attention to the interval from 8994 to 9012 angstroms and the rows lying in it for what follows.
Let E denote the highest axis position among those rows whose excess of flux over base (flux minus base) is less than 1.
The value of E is 9011.45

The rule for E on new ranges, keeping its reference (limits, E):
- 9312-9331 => 9330.28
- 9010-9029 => 9028.07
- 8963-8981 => 8980.38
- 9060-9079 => 9069.74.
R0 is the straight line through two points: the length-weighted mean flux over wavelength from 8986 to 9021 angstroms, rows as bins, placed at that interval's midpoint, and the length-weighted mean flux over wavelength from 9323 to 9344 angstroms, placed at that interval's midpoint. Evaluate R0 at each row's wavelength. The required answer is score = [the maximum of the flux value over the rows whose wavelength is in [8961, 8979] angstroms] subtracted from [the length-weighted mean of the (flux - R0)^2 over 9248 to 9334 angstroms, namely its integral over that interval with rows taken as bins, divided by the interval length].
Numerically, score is 175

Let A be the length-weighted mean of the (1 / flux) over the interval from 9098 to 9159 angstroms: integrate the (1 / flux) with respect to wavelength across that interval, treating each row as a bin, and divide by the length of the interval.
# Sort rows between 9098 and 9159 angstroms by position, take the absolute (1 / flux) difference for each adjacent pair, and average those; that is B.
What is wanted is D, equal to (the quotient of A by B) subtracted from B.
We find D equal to -203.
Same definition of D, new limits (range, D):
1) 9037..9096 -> -341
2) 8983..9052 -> -219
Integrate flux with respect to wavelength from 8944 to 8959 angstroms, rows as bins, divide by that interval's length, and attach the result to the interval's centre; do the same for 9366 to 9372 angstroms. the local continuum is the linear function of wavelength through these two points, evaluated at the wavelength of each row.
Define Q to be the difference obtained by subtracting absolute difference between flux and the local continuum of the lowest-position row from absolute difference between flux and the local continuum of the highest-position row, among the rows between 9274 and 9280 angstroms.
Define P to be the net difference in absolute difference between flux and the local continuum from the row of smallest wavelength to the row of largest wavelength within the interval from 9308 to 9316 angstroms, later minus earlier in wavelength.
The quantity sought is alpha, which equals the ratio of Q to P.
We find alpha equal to 1.4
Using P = -1.9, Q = -2.7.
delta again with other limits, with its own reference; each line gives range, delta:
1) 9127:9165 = 0.8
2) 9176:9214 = 7.7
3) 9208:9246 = 8.6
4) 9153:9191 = 4.3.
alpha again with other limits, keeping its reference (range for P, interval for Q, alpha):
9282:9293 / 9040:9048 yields -0.1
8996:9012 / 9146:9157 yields 0.4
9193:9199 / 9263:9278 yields -3.7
